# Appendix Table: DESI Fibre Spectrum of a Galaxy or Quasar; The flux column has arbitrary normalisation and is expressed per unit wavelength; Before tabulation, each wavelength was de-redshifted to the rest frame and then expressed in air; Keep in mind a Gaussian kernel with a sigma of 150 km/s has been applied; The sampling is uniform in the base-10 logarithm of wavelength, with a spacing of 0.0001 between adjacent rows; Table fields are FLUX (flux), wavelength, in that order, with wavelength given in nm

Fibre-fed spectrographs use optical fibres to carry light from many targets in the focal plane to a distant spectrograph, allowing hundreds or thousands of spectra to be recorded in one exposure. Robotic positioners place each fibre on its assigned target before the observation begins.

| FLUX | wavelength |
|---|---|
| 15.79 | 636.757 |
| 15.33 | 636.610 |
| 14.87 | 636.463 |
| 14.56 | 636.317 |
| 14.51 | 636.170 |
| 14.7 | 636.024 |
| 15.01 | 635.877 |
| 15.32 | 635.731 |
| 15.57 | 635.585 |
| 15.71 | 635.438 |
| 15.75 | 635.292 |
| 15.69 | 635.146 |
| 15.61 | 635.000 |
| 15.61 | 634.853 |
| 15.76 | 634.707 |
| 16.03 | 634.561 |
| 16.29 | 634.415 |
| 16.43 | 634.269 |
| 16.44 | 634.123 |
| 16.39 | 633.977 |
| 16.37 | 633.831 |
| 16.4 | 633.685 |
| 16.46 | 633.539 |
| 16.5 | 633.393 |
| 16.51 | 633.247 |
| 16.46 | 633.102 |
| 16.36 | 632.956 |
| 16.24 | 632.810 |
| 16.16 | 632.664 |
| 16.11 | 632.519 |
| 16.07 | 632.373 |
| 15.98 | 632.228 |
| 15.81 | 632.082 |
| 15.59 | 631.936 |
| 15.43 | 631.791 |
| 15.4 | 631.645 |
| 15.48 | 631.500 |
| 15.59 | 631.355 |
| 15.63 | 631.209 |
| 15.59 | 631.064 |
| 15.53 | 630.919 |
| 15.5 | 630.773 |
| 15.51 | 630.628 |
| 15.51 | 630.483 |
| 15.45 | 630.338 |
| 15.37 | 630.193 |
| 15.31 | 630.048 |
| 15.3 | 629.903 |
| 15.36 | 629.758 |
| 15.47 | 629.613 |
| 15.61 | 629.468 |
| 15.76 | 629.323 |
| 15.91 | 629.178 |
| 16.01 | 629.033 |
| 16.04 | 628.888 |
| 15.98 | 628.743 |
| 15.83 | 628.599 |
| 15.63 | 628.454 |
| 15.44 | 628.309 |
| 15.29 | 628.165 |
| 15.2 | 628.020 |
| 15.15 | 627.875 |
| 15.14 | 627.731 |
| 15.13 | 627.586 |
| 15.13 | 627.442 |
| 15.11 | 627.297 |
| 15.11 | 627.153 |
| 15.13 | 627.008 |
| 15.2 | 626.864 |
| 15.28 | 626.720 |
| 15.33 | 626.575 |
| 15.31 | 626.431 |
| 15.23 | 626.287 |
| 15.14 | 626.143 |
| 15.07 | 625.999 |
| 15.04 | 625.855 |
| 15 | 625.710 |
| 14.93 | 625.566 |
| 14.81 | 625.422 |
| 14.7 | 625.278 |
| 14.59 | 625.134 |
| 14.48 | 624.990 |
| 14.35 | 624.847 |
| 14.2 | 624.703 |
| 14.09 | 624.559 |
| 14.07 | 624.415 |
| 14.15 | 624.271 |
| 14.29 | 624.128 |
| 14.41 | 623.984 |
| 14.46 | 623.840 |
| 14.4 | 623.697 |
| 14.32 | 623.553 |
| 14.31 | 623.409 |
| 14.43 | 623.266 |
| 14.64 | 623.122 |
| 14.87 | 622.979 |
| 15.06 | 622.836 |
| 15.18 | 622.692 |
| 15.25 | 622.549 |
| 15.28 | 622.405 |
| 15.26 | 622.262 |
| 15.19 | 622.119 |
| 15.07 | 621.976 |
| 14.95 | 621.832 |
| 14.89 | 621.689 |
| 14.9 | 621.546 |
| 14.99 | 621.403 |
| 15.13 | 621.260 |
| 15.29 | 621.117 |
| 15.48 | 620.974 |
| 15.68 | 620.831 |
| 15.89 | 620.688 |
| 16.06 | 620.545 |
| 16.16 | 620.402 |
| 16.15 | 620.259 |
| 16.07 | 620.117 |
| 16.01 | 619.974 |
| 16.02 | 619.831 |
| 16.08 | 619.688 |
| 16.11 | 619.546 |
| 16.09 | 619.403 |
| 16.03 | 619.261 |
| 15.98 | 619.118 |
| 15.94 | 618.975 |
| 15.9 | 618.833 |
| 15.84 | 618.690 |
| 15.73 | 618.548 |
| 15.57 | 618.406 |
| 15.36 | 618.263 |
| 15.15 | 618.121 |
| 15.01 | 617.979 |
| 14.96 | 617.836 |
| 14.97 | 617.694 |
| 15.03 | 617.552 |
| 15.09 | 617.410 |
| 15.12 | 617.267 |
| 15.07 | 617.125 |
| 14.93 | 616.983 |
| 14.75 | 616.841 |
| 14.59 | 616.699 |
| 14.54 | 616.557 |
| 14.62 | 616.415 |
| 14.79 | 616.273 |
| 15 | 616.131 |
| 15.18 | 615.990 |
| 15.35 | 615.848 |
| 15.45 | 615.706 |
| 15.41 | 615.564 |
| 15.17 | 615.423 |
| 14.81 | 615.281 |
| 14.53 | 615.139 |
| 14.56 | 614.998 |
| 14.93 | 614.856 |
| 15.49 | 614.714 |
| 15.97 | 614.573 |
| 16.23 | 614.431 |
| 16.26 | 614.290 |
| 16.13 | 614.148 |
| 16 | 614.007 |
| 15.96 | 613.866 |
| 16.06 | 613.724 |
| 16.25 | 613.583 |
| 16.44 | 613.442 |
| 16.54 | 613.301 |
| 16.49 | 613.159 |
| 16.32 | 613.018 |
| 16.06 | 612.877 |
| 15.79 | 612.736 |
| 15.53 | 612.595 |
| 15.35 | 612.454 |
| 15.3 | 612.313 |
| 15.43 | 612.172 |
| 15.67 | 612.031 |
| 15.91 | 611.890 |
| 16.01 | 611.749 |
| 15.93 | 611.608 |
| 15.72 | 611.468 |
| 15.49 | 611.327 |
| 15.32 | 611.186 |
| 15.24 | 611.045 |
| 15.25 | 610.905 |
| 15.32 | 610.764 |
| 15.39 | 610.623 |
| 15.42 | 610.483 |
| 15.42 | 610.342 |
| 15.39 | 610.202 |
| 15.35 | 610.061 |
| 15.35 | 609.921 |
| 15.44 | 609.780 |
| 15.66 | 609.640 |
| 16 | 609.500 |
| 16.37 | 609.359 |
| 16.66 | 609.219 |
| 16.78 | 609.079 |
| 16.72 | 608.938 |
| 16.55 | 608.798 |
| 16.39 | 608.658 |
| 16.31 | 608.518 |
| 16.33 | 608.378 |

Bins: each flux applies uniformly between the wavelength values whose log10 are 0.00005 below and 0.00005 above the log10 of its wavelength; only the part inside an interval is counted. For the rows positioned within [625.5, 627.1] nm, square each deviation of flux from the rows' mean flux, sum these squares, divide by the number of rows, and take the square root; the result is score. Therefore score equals 0.13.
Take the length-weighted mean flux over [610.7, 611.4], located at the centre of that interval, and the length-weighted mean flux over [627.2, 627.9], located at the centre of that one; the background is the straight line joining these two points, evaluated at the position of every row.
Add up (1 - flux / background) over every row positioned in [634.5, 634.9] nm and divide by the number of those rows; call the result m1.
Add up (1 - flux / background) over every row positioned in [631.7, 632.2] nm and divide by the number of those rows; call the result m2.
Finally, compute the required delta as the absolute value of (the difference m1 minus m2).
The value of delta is 0.015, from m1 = -0.05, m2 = -0.034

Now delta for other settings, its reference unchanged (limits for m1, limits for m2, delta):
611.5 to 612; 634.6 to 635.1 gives 0.002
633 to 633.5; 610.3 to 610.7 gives 0.088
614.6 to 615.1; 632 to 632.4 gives 0.076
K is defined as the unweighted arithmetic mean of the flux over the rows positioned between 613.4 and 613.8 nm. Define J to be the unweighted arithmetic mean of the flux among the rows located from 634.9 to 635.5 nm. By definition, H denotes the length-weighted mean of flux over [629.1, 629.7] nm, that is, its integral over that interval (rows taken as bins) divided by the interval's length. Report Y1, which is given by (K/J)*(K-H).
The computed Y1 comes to 0.60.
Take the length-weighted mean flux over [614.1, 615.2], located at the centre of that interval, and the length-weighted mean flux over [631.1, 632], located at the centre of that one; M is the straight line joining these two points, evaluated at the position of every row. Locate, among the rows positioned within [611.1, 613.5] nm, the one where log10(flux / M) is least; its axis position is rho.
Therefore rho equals 612.313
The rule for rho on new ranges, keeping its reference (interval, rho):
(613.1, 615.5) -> 615.139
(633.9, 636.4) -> 636.170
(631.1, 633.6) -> 631.645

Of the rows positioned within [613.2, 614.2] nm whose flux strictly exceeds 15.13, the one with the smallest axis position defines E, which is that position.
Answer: 613.301 nm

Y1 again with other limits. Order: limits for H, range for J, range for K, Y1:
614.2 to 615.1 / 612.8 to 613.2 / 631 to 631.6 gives 0.03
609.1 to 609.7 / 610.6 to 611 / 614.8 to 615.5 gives -1.39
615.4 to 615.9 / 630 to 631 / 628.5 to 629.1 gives 0.61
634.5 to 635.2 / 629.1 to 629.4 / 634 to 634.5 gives 0.68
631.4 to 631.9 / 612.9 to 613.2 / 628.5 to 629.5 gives 0.38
